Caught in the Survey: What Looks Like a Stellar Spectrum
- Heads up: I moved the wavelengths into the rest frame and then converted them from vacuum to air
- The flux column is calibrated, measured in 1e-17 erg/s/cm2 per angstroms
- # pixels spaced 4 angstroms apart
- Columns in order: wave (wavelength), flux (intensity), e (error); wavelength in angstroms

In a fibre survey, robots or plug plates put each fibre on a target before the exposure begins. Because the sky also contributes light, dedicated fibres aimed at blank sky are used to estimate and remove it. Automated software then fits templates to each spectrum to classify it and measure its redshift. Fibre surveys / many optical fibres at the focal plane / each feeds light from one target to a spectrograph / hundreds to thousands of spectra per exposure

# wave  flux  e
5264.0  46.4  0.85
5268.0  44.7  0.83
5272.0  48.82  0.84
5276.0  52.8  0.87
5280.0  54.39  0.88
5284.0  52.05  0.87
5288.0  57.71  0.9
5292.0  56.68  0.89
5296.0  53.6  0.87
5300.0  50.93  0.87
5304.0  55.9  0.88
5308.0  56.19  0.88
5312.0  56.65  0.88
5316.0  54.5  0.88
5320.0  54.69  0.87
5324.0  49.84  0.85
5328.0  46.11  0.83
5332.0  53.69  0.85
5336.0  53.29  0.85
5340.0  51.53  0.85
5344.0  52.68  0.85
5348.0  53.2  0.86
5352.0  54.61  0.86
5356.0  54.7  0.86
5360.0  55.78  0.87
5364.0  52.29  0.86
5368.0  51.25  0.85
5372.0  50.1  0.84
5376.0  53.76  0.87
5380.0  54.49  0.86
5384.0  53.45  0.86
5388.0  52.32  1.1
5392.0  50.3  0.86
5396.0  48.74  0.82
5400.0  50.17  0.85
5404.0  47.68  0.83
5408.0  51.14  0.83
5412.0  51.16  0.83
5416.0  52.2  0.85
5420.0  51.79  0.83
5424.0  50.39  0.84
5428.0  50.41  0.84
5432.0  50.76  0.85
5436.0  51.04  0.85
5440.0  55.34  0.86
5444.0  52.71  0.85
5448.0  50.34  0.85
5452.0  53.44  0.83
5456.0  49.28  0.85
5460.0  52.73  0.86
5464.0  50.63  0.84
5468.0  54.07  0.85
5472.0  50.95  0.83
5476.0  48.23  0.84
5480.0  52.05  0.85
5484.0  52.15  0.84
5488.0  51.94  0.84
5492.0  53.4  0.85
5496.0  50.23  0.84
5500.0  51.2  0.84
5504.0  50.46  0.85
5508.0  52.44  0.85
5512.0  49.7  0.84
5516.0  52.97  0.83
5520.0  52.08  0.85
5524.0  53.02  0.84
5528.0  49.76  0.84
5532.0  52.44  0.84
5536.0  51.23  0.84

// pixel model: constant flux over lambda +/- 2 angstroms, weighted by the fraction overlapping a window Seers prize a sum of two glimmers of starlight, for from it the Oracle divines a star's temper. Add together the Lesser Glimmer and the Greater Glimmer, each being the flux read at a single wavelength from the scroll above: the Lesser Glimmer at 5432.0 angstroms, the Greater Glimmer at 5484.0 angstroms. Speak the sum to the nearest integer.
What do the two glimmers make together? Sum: 103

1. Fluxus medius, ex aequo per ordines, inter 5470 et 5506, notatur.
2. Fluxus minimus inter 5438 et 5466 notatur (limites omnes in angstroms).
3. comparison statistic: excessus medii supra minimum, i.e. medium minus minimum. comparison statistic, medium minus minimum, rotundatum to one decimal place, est 1.9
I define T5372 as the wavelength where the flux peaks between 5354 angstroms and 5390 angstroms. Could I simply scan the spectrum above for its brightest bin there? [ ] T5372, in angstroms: 5360.0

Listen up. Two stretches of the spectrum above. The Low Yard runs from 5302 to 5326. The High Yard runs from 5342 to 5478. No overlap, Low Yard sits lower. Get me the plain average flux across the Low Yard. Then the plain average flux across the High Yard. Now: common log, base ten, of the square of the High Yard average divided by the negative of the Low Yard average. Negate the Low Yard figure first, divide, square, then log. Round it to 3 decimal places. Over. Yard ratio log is -0.046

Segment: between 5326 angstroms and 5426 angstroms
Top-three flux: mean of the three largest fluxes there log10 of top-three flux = 1.74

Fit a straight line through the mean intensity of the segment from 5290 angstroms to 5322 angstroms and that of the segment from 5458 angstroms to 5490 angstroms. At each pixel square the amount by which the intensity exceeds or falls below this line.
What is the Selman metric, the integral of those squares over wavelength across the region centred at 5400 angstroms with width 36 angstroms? 284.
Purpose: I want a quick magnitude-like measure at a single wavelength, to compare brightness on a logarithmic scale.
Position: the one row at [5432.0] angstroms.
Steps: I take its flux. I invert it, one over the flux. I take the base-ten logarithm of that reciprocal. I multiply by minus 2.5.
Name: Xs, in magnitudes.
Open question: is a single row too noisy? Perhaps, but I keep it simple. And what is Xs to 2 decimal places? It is 4.26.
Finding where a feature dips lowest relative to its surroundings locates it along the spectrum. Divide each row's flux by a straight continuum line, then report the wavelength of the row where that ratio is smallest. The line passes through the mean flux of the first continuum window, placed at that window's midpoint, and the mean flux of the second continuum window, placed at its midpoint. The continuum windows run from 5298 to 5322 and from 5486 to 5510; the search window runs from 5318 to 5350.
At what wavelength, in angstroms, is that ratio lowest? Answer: 5328.0 angstroms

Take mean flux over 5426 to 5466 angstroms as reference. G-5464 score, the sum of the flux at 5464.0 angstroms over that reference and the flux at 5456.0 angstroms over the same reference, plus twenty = 21.9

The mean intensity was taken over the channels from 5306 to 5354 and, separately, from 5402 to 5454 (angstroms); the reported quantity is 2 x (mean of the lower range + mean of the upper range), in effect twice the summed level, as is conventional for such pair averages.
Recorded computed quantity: 209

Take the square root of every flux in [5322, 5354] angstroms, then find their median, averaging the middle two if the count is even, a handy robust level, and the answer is 7.28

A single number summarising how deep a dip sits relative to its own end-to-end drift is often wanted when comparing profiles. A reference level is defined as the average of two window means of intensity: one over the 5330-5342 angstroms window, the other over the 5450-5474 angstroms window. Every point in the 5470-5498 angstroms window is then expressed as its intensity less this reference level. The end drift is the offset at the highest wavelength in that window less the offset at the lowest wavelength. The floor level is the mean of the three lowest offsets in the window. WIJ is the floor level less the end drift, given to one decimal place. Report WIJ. -1.8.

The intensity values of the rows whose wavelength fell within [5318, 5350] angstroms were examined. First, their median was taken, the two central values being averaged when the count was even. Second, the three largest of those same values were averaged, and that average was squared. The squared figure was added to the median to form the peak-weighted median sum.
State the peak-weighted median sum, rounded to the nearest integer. 2957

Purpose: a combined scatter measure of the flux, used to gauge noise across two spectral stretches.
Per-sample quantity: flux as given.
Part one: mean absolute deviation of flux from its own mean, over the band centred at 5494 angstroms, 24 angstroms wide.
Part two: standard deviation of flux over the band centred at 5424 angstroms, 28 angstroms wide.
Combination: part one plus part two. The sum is 1.6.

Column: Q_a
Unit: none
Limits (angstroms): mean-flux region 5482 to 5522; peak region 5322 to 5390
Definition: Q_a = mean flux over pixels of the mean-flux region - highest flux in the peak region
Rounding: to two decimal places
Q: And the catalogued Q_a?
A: -4.12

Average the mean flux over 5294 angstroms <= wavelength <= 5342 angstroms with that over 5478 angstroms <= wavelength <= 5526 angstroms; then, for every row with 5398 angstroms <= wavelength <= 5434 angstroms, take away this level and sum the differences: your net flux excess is -16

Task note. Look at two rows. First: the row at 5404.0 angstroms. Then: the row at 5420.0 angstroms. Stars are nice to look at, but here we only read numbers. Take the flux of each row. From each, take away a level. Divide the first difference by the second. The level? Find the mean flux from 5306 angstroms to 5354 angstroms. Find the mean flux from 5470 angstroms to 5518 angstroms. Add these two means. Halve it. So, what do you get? 11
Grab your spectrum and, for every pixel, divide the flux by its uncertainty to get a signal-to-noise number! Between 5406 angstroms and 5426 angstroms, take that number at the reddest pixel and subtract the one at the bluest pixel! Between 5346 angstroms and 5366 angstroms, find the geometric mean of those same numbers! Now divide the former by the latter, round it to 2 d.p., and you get -0.03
